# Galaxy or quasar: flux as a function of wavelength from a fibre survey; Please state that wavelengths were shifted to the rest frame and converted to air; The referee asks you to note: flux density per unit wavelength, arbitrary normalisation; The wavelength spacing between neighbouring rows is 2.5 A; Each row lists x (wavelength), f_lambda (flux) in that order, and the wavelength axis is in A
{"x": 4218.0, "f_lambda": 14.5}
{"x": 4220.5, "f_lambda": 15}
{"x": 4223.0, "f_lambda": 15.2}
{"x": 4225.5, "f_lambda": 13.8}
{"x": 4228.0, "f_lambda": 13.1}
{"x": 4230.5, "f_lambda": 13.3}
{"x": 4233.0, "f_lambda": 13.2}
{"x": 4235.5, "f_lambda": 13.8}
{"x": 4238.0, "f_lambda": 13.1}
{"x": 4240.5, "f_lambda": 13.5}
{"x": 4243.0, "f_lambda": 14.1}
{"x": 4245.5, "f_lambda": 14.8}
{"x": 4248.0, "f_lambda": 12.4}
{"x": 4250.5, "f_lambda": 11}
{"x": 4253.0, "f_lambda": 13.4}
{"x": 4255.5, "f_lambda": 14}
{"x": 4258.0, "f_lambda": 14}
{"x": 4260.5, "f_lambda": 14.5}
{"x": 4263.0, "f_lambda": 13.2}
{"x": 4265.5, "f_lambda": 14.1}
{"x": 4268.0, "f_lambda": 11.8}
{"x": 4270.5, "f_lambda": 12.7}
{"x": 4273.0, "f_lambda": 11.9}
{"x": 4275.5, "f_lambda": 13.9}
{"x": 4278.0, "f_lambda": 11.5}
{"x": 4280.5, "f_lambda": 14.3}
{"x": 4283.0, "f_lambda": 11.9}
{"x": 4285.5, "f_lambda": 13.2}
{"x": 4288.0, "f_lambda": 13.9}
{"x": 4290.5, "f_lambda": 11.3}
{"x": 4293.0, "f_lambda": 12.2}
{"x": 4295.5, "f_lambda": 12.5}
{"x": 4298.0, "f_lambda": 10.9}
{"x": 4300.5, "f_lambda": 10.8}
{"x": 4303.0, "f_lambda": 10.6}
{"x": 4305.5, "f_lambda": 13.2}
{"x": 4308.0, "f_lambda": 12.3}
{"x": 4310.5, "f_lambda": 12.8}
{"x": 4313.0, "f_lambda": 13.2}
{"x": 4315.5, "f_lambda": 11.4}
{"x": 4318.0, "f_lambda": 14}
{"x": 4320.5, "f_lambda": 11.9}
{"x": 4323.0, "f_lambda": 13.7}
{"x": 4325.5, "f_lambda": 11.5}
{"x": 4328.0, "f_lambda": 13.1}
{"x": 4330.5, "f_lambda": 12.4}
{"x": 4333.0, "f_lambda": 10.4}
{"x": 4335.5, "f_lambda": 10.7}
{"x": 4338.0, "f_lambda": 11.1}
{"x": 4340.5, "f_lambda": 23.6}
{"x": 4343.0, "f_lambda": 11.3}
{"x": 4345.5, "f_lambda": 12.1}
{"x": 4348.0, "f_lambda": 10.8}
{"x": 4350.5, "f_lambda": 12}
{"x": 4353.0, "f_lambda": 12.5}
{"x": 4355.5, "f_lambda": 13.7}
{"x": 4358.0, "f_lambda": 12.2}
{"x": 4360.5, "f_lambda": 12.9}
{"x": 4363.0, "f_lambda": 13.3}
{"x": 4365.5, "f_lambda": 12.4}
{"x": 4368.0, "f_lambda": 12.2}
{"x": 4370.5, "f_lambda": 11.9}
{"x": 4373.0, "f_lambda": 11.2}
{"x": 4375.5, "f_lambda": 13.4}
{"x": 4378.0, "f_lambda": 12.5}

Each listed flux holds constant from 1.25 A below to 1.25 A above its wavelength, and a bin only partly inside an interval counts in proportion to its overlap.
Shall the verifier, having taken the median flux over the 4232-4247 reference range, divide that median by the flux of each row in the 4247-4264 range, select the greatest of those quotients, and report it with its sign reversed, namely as -1.24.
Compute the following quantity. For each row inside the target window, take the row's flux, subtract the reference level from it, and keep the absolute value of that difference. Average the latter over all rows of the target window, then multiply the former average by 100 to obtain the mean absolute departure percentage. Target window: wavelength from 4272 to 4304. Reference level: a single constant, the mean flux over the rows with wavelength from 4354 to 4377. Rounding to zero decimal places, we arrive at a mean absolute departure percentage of 112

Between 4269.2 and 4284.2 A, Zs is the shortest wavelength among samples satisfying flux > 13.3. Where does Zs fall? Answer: 4275.5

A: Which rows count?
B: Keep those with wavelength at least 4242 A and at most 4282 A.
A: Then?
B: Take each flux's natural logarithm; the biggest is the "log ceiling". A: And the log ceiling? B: 2.69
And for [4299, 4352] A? 3.16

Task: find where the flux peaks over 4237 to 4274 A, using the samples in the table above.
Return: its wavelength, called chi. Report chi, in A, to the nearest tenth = 4245.5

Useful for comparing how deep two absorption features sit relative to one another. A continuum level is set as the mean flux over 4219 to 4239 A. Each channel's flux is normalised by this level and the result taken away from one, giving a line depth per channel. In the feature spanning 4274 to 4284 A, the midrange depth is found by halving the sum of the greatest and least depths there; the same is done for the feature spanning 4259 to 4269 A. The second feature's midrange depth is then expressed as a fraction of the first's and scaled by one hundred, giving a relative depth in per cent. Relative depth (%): 73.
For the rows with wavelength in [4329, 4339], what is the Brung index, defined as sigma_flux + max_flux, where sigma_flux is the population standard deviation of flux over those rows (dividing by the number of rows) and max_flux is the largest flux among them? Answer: 13.2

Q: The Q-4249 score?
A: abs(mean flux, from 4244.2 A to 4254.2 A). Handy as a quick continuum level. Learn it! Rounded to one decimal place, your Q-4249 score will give 12.9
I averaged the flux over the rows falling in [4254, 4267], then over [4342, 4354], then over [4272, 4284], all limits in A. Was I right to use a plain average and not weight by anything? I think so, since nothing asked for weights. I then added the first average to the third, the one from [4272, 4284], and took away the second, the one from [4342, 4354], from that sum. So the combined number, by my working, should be 14.9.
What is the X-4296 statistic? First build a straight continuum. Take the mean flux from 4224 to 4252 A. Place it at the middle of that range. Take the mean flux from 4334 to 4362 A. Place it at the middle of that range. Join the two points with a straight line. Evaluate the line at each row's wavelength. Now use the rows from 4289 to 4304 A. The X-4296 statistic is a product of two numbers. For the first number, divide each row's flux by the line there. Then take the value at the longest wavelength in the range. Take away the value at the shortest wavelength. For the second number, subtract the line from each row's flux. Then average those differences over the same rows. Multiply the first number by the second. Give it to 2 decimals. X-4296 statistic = 0.09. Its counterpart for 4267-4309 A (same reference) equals -0.04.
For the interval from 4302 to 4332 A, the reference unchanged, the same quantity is -0.08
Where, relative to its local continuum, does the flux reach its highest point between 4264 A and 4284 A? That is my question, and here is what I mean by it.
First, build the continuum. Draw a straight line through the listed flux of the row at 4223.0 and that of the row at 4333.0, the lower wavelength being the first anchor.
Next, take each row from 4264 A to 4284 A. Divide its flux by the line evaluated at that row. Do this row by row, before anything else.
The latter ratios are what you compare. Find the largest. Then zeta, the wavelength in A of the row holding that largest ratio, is 4280.5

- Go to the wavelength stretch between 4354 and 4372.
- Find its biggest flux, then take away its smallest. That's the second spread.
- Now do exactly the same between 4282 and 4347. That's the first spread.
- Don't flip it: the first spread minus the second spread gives 11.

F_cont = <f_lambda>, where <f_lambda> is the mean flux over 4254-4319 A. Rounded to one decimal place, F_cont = 12.7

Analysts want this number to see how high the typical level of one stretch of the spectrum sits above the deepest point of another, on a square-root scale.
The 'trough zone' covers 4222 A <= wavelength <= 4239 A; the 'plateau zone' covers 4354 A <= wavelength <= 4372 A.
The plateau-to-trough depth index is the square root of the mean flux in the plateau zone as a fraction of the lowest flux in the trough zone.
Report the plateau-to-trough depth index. 0.98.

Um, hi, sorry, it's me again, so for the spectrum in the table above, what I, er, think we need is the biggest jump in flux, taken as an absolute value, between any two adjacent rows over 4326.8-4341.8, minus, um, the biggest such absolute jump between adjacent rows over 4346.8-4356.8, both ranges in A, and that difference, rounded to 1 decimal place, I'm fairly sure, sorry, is 11.3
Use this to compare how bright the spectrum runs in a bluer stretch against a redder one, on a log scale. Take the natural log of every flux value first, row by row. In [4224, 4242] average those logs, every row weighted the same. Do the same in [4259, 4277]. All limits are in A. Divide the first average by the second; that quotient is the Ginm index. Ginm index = 1.01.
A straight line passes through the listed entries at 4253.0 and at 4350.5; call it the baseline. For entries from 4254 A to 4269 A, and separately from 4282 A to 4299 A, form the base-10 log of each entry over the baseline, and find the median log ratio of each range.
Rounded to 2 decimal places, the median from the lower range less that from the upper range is 0.04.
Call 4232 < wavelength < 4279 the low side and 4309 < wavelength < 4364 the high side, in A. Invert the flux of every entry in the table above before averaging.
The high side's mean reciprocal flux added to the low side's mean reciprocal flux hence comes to 0.157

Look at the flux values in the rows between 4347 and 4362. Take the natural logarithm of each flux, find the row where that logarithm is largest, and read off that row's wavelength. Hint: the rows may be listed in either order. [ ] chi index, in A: 4355.5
